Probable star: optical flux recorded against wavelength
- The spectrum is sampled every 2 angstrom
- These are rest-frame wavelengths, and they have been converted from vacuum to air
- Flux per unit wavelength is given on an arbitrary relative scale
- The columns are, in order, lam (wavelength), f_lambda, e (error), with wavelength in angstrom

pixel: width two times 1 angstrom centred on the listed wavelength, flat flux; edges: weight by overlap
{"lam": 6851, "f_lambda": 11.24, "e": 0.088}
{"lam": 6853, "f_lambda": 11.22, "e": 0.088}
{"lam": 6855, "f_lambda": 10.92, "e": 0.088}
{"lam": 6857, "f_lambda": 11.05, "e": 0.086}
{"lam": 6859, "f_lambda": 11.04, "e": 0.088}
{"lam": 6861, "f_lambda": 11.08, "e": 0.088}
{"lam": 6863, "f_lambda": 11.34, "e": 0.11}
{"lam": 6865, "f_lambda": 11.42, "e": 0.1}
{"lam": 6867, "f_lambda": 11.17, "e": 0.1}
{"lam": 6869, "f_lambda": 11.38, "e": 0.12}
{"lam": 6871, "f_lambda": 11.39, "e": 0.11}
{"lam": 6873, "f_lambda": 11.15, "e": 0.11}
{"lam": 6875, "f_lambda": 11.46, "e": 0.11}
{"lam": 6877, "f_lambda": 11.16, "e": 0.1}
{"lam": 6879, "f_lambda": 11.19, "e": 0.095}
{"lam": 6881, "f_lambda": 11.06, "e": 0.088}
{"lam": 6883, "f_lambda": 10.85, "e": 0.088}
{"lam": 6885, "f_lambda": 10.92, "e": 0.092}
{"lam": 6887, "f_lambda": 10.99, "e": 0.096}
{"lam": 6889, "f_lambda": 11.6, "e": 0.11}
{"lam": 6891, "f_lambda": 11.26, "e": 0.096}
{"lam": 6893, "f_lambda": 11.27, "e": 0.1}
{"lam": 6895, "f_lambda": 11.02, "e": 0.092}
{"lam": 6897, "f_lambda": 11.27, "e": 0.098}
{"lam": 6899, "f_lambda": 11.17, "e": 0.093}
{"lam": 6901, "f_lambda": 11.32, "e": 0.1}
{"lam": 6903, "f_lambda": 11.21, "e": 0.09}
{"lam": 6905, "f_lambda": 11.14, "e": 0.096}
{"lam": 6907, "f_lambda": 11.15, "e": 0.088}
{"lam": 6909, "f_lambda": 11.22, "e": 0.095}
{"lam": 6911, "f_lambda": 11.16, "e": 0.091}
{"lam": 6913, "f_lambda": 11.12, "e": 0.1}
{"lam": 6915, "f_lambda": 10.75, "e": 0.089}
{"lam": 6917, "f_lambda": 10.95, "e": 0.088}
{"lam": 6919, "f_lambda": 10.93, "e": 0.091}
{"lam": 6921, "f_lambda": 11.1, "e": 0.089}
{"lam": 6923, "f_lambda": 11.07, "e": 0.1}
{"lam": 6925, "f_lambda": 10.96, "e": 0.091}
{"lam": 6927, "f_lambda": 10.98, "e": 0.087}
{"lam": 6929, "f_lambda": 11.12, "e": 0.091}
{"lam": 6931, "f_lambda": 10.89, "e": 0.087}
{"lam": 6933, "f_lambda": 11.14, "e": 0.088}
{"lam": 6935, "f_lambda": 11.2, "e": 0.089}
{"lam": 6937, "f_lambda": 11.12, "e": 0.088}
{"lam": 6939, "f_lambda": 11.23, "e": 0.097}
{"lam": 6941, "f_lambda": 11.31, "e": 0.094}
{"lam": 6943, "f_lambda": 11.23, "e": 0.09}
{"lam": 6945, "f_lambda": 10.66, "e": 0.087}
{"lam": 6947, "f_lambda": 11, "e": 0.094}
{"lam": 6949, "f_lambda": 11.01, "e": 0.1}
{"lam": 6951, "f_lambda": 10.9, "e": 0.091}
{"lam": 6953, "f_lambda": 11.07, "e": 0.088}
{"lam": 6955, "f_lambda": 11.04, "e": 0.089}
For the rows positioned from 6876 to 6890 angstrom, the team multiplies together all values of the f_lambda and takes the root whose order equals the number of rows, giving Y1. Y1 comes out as 11.1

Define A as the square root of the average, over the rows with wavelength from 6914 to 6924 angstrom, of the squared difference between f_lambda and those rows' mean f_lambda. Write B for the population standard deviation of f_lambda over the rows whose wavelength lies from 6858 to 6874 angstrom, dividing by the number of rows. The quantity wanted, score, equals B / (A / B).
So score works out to 0.16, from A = 0.124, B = 0.14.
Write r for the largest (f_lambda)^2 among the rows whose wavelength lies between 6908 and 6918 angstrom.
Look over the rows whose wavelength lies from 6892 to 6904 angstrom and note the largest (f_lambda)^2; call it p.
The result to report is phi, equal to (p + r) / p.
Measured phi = 1.982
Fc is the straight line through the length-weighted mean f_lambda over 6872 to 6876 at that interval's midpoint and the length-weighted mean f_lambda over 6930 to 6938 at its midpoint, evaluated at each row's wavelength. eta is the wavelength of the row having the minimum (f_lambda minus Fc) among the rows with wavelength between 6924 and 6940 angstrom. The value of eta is 6931 angstrom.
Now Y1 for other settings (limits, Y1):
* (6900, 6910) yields 11.2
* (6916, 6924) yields 11.0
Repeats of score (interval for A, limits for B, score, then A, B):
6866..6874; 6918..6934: 0.07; 0.113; 0.09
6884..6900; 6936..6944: 0.02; 0.202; 0.07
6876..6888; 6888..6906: 0.18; 0.122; 0.15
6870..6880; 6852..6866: 0.21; 0.129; 0.17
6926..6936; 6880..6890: 0.63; 0.114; 0.27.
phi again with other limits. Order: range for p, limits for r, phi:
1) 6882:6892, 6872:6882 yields 1.976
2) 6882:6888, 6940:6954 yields 2.059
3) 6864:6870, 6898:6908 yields 1.983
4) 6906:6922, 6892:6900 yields 2.009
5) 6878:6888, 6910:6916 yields 1.995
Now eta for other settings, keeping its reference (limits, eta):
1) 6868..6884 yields 6883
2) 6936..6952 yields 6945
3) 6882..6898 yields 6883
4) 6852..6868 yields 6855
